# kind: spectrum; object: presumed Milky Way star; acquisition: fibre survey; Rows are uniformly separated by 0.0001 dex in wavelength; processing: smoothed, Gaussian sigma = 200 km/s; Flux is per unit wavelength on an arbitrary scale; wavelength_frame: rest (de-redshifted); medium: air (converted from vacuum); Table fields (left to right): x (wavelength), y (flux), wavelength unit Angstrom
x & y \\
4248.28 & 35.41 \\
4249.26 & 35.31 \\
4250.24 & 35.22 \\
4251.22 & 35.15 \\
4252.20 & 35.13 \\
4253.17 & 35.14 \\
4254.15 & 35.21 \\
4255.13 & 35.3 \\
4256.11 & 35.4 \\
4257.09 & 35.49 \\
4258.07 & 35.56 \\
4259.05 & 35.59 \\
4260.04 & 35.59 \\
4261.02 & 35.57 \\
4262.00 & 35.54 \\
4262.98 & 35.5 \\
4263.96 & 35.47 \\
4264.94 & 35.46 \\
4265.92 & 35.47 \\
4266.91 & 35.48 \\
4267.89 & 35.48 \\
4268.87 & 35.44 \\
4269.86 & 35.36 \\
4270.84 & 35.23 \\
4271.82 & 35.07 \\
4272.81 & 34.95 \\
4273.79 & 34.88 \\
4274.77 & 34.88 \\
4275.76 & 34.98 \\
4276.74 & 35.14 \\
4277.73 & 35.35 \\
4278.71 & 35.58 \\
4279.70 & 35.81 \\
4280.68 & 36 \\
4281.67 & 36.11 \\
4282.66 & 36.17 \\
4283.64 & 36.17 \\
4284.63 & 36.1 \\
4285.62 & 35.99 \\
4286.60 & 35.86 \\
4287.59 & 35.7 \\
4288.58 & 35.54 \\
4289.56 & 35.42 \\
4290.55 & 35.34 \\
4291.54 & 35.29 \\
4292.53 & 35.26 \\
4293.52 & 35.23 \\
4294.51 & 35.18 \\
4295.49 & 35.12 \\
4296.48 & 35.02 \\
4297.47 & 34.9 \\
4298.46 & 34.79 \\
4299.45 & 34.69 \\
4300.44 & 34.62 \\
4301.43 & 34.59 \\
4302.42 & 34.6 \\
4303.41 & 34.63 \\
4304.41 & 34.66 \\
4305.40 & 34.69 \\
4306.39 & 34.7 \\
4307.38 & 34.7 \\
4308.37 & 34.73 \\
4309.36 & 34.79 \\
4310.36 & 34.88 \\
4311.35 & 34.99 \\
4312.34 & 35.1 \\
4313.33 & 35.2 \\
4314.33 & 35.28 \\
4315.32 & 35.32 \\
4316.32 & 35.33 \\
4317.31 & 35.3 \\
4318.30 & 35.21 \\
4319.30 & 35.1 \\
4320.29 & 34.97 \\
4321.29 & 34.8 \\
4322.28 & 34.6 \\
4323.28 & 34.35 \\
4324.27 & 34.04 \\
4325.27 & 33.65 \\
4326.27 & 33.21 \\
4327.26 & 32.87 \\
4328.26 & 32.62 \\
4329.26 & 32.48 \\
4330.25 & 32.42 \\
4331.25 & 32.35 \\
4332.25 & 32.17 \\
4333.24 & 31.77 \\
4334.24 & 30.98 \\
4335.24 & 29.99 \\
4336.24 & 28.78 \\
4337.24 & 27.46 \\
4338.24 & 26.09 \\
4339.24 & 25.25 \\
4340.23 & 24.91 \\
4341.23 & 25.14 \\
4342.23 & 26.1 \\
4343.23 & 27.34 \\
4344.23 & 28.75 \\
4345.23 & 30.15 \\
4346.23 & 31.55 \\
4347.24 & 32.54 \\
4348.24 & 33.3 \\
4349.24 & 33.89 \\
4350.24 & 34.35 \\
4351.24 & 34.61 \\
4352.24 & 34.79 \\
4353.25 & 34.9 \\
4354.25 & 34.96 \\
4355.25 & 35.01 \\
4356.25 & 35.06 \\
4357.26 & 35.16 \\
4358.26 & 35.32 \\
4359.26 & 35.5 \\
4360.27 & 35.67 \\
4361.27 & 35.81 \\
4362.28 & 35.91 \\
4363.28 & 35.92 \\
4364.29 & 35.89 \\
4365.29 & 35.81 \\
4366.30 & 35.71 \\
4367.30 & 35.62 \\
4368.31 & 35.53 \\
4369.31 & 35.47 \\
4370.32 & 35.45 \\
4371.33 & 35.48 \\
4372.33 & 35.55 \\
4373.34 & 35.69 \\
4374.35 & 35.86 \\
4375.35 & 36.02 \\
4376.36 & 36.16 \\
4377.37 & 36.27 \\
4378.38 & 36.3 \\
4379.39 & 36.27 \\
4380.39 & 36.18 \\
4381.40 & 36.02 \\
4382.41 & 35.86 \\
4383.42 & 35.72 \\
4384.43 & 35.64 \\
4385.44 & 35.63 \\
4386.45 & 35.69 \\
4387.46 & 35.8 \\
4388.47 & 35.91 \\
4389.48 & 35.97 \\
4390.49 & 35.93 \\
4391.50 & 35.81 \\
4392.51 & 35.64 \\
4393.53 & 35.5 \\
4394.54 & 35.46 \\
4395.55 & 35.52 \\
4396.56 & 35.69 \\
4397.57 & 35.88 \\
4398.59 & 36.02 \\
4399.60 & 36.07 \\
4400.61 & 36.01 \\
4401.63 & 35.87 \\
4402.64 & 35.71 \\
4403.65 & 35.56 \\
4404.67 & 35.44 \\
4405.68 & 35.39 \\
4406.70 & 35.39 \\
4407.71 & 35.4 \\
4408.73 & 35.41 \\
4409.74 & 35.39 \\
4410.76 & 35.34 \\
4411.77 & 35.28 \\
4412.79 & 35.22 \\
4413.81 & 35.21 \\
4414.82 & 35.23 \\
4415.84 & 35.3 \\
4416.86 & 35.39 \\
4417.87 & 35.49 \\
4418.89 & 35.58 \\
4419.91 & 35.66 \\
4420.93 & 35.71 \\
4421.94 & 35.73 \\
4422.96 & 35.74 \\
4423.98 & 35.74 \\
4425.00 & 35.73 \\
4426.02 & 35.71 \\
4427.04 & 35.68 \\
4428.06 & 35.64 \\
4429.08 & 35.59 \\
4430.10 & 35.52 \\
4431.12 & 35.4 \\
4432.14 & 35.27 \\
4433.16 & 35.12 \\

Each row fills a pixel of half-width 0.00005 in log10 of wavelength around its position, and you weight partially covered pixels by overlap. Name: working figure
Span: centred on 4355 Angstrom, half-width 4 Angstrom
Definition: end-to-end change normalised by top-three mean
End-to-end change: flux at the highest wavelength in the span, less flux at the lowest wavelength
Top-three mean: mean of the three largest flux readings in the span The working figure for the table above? 0.02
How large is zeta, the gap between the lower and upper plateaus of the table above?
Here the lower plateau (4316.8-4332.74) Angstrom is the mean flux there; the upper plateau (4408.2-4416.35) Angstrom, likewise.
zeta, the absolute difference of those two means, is 1.5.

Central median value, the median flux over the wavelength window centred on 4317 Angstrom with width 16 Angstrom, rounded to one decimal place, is 35.0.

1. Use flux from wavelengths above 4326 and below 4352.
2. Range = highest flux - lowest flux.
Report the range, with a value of 9.7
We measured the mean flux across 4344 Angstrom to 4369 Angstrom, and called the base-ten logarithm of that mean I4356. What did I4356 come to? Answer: 1.54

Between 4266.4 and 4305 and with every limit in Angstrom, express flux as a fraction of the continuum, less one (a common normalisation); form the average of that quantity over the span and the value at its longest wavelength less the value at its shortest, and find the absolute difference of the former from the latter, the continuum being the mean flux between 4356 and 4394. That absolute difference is 0.010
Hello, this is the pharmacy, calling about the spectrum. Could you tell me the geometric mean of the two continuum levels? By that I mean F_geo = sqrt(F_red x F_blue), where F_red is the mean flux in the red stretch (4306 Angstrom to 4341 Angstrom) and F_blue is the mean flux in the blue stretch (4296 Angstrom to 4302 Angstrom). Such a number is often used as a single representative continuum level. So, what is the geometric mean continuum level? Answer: 33.8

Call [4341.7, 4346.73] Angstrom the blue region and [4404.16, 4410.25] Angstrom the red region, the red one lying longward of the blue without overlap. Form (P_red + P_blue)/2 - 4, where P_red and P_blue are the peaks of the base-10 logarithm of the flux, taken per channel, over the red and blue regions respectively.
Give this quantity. -2.48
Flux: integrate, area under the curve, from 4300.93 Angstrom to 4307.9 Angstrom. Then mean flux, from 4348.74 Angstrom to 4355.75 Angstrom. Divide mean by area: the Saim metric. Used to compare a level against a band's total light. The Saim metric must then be 0.144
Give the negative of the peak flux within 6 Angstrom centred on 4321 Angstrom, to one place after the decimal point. -35.2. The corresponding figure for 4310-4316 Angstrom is -35.3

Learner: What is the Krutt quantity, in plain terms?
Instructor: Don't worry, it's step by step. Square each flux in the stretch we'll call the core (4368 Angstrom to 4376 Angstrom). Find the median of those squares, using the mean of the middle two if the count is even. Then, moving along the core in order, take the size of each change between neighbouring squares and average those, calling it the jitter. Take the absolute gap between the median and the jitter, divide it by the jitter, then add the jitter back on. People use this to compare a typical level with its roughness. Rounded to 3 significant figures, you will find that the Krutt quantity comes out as 196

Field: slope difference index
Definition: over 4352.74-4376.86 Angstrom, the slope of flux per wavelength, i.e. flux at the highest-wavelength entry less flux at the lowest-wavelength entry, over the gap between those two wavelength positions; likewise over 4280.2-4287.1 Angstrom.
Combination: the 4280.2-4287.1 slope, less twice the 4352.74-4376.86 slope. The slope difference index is -0.13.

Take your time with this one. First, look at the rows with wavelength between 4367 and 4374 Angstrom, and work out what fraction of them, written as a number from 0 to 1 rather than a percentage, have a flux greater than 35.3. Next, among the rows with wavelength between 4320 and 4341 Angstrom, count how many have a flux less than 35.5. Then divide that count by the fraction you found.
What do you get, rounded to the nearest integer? 21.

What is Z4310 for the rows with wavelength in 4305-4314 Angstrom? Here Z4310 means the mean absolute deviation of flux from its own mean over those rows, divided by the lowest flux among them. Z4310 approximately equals 0.0046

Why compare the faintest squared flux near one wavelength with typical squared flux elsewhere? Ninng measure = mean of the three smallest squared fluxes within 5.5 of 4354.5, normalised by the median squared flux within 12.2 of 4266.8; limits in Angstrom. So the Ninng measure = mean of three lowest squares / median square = 0.93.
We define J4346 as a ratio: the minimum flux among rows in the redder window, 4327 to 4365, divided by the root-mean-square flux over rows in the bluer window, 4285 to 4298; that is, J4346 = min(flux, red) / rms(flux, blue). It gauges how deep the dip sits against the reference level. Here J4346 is 0.70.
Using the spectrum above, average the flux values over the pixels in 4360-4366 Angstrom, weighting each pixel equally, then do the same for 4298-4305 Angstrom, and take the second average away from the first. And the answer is 1.2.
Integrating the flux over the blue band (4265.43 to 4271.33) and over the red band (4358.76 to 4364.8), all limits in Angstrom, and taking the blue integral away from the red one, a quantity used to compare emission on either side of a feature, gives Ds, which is 7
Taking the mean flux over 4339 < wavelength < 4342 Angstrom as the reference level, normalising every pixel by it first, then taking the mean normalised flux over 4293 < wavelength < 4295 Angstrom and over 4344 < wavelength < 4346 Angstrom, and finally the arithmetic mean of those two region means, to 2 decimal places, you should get 1.29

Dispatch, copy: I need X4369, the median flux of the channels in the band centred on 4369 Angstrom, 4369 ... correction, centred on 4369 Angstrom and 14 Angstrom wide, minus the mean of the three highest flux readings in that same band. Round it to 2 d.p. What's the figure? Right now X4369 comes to -0.25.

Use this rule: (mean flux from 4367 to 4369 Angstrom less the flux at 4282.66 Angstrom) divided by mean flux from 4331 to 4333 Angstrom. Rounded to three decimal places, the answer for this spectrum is -0.018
